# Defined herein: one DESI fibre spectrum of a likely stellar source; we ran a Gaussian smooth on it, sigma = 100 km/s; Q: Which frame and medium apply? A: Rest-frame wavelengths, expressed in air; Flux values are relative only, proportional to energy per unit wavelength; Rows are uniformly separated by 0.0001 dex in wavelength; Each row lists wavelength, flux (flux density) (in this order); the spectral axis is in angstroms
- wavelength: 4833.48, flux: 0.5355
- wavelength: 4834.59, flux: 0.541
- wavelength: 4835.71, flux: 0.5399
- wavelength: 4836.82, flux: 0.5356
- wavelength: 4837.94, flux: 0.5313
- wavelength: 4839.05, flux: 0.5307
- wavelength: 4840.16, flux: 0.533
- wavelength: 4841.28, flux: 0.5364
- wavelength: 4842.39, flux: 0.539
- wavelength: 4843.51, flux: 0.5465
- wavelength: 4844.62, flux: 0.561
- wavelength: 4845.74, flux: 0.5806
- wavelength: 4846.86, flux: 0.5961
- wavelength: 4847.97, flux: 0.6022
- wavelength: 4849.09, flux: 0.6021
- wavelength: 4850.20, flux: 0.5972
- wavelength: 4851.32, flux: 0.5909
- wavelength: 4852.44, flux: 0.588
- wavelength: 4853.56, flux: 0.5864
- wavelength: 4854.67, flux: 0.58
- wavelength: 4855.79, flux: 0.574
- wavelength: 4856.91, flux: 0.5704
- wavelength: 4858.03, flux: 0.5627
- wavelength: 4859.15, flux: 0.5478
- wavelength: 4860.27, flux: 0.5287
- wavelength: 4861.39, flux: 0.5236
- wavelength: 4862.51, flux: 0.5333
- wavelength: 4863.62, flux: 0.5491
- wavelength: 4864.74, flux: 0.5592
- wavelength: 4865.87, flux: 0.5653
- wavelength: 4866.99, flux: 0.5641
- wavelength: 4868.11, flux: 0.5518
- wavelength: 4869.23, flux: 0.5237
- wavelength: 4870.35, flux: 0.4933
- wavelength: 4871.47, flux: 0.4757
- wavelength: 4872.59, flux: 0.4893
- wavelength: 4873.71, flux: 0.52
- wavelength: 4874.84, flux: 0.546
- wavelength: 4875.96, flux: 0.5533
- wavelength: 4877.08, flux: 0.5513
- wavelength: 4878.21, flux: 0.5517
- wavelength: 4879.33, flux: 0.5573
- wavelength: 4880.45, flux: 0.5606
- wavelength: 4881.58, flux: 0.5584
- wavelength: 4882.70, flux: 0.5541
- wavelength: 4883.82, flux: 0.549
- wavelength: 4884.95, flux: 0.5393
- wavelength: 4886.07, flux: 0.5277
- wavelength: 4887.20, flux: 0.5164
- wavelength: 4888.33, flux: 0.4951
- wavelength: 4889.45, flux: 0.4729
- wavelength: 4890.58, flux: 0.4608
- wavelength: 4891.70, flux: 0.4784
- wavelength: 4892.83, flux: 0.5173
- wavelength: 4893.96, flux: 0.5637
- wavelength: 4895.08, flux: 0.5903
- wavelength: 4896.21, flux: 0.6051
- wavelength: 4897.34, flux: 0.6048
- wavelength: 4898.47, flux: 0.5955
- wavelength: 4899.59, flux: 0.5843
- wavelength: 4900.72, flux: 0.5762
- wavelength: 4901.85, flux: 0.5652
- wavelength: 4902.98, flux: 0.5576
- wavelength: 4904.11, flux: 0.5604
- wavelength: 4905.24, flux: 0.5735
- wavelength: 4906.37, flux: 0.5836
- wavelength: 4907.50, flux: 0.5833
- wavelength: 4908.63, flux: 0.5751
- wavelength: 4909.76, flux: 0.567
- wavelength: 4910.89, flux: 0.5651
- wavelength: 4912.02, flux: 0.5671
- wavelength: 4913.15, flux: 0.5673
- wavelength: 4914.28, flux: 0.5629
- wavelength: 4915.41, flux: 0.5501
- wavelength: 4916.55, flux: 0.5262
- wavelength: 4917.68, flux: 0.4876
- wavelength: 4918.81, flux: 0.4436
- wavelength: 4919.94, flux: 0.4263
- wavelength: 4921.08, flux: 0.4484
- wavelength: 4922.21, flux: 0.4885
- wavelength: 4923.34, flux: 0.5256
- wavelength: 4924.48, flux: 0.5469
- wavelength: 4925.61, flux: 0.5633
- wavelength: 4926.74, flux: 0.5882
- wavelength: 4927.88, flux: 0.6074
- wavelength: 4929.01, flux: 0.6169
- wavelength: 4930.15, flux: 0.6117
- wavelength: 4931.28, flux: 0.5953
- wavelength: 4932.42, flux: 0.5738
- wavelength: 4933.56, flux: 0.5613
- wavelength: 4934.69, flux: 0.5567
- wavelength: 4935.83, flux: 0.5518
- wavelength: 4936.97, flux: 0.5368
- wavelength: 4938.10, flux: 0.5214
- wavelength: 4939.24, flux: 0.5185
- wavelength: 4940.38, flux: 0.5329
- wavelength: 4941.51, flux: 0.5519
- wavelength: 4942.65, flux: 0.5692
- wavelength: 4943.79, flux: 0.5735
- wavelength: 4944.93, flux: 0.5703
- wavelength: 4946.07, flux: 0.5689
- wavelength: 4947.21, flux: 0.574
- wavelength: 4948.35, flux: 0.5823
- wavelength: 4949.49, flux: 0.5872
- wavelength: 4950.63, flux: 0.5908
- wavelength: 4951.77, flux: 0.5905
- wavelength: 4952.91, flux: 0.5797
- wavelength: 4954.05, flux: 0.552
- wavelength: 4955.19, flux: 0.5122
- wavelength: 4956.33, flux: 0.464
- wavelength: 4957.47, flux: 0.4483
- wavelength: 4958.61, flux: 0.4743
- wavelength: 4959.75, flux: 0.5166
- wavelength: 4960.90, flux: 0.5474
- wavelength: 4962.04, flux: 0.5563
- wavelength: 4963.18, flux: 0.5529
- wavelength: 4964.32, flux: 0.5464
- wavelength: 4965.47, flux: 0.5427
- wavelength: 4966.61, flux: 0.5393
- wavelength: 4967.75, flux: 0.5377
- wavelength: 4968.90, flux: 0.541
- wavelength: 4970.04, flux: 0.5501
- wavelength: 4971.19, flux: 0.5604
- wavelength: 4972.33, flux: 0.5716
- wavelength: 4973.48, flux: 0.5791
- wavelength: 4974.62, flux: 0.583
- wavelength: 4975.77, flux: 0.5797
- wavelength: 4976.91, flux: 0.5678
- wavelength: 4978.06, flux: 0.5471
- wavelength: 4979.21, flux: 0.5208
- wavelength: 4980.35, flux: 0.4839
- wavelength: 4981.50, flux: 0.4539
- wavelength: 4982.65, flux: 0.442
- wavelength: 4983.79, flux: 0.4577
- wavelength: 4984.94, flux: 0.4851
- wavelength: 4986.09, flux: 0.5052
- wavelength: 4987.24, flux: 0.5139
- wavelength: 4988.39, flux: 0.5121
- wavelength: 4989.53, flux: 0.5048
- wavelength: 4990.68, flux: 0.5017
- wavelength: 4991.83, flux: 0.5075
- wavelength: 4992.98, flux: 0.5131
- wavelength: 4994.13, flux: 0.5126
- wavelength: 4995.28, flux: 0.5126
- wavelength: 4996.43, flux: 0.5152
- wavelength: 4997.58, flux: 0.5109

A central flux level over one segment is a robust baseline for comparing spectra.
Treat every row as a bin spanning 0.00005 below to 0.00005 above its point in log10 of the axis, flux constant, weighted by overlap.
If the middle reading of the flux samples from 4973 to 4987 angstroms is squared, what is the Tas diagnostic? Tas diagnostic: 0.263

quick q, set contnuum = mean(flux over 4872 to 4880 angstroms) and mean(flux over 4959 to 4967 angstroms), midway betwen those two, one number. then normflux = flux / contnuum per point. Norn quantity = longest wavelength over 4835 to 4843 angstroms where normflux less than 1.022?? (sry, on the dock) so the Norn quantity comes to 4842.39 angstroms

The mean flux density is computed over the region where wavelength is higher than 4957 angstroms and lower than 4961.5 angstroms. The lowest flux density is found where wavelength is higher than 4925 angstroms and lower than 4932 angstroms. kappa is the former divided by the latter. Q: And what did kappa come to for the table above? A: 0.88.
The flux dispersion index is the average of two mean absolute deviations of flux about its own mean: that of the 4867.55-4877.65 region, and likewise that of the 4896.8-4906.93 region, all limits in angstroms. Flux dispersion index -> 0.019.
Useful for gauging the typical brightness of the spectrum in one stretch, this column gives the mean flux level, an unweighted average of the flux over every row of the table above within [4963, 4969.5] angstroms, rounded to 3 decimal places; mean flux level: 0.543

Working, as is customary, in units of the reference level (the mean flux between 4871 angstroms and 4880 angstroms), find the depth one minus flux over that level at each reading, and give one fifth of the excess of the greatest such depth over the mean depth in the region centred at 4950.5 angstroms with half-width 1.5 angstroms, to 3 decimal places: 0.001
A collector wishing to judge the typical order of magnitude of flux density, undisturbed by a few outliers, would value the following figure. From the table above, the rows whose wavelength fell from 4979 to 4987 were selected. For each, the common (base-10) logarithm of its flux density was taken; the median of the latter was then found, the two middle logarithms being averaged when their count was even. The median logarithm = -0.315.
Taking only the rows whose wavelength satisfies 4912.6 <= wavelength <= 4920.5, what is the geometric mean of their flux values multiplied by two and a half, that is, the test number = 1.27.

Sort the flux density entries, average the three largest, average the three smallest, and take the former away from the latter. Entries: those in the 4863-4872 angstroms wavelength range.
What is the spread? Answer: -0.065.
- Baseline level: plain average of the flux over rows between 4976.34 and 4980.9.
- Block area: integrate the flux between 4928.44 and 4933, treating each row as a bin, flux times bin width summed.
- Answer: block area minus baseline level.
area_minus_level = 2.2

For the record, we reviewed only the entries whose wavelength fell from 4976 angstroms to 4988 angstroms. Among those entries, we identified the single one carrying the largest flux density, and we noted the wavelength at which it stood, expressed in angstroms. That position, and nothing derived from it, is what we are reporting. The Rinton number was 4976.91 angstroms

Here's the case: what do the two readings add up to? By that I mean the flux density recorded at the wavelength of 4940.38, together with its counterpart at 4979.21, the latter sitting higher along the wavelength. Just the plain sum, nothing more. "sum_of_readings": 1.05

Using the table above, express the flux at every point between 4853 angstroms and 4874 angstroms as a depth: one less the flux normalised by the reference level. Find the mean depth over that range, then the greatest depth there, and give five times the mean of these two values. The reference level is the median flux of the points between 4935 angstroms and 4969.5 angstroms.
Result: 0.37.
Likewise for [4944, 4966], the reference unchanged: 0.48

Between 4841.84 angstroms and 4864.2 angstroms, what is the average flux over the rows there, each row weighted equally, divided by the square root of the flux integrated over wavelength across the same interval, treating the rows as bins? 0.16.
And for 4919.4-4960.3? 0.12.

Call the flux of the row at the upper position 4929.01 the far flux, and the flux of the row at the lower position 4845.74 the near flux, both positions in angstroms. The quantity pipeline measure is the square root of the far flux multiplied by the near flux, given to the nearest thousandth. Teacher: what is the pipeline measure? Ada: 0.598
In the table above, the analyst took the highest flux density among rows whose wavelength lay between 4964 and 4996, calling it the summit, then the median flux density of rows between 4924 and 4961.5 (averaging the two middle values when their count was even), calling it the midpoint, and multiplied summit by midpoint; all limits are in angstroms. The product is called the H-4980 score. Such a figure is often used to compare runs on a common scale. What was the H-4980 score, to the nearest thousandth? 0.328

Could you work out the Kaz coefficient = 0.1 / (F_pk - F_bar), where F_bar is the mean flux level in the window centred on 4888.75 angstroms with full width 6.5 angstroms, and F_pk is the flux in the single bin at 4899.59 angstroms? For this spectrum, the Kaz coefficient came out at 1.1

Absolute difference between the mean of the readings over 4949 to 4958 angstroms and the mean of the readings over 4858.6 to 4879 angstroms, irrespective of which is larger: 0.006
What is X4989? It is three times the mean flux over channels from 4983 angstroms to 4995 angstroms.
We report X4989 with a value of 1.50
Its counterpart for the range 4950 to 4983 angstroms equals 1.61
